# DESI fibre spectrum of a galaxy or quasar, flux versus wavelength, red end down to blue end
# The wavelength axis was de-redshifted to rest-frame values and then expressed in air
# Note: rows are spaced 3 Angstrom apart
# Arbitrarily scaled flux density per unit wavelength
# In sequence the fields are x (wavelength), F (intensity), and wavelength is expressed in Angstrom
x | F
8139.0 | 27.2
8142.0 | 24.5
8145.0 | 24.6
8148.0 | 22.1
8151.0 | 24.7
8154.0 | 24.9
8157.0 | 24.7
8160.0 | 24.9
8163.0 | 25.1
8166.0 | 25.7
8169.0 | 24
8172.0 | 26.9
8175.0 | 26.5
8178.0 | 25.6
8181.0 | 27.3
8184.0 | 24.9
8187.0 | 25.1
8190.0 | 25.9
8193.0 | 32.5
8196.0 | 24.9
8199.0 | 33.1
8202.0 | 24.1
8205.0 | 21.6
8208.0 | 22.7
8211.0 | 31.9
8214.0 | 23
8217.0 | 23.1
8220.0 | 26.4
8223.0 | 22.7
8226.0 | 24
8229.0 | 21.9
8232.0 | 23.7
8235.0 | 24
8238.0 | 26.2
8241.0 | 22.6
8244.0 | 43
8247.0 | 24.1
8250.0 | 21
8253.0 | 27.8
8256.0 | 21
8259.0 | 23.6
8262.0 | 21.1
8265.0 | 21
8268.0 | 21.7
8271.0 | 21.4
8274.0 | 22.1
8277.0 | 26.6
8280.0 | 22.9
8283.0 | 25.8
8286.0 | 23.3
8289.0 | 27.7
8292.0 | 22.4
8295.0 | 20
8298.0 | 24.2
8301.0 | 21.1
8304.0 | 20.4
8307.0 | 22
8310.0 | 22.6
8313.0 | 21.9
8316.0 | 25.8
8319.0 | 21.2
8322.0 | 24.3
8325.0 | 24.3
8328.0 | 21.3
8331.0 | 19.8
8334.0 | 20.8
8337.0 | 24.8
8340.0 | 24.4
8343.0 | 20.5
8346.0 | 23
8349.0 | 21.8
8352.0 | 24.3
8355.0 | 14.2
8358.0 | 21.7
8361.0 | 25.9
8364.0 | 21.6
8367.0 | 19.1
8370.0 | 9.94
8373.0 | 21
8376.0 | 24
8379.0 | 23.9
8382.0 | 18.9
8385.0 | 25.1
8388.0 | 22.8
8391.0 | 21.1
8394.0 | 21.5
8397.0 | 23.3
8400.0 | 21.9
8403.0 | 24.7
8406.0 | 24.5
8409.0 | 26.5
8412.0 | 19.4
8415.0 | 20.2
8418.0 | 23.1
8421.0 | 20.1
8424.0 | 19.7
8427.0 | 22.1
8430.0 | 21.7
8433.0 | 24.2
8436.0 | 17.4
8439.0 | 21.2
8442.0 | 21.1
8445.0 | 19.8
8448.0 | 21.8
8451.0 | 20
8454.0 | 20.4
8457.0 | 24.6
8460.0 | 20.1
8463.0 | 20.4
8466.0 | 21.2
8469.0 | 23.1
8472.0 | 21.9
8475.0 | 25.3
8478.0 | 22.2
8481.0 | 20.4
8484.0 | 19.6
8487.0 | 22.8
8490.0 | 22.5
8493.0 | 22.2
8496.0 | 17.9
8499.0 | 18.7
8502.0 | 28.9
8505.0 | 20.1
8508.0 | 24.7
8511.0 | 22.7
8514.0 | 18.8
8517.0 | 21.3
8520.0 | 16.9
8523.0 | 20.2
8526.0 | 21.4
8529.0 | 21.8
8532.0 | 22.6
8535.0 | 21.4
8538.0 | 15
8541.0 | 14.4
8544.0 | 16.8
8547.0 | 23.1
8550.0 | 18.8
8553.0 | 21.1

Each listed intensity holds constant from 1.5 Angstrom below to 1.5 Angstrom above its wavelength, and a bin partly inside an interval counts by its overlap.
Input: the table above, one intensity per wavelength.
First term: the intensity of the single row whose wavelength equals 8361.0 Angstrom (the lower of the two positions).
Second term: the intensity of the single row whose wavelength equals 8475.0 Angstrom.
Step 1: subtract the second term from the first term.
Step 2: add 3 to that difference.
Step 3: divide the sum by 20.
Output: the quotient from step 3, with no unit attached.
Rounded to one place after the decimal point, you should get 0.2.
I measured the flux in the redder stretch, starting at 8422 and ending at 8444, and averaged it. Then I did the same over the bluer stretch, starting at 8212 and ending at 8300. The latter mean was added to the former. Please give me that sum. 45.1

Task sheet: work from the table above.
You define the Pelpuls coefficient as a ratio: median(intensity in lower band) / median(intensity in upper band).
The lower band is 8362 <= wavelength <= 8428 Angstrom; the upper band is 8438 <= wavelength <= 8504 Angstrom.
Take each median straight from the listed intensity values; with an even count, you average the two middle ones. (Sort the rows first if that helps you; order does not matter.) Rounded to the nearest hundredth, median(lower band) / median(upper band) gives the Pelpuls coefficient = 1.03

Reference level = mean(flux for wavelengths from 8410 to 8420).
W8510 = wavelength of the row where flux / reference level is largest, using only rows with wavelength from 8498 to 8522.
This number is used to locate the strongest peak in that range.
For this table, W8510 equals 8502.0 Angstrom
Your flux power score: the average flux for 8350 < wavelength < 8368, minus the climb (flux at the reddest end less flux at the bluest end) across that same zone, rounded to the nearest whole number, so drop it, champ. 26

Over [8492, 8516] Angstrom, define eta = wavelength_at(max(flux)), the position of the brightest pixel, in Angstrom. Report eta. 8502.0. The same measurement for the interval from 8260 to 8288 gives 8277.0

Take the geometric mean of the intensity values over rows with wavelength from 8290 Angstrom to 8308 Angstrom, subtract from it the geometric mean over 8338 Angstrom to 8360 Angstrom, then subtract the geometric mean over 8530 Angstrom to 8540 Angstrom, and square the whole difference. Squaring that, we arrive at 355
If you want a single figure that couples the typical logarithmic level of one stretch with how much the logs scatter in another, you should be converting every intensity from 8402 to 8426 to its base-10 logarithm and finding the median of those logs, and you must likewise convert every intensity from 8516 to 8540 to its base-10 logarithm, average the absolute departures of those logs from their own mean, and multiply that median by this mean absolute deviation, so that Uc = 0.065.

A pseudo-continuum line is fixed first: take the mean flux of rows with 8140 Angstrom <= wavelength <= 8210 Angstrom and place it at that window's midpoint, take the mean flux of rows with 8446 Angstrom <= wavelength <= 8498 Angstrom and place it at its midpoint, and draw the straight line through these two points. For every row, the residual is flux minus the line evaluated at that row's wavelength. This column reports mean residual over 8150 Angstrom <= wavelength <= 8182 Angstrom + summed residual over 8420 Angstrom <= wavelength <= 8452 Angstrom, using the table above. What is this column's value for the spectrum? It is -13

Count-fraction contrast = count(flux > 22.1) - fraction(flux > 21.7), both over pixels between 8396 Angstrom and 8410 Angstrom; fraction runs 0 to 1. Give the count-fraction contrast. 3.00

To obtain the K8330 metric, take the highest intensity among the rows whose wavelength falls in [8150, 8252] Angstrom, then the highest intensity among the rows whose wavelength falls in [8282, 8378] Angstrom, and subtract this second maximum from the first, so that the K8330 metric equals 15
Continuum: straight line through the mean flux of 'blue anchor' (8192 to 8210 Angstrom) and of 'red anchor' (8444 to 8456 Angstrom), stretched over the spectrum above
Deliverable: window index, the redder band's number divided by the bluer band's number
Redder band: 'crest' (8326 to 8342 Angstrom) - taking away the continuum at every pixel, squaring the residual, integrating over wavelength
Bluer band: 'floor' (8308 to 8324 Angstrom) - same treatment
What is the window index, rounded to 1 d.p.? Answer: 1.7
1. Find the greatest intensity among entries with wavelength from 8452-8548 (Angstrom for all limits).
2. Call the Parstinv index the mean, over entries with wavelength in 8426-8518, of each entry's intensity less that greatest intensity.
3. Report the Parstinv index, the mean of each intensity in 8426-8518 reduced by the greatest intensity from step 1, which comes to -7.32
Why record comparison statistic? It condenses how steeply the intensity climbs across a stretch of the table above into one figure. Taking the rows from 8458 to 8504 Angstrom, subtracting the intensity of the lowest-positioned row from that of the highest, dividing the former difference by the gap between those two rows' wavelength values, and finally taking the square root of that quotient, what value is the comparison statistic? 0.46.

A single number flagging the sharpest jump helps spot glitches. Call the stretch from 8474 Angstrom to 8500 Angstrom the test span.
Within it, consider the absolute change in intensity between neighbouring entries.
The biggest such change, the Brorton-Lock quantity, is 4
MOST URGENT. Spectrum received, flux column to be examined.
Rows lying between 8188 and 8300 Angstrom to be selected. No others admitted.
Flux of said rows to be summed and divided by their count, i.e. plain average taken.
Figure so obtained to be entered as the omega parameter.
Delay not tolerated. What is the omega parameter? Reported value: 24.7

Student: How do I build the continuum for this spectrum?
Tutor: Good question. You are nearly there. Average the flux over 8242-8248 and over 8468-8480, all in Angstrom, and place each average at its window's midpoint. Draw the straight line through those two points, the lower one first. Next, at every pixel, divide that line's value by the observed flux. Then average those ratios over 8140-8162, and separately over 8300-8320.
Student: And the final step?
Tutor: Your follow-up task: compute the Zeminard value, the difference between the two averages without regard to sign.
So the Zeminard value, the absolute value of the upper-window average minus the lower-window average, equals 0.17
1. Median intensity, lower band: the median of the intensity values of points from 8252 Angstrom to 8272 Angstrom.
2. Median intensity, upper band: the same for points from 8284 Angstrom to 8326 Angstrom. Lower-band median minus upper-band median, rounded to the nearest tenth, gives -1.1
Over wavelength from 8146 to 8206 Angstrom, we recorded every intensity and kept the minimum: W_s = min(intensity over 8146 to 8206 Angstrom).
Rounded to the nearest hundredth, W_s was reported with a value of 21.60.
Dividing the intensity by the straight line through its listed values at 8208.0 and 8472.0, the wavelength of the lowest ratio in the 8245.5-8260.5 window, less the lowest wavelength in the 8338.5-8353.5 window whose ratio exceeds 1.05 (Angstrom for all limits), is -90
